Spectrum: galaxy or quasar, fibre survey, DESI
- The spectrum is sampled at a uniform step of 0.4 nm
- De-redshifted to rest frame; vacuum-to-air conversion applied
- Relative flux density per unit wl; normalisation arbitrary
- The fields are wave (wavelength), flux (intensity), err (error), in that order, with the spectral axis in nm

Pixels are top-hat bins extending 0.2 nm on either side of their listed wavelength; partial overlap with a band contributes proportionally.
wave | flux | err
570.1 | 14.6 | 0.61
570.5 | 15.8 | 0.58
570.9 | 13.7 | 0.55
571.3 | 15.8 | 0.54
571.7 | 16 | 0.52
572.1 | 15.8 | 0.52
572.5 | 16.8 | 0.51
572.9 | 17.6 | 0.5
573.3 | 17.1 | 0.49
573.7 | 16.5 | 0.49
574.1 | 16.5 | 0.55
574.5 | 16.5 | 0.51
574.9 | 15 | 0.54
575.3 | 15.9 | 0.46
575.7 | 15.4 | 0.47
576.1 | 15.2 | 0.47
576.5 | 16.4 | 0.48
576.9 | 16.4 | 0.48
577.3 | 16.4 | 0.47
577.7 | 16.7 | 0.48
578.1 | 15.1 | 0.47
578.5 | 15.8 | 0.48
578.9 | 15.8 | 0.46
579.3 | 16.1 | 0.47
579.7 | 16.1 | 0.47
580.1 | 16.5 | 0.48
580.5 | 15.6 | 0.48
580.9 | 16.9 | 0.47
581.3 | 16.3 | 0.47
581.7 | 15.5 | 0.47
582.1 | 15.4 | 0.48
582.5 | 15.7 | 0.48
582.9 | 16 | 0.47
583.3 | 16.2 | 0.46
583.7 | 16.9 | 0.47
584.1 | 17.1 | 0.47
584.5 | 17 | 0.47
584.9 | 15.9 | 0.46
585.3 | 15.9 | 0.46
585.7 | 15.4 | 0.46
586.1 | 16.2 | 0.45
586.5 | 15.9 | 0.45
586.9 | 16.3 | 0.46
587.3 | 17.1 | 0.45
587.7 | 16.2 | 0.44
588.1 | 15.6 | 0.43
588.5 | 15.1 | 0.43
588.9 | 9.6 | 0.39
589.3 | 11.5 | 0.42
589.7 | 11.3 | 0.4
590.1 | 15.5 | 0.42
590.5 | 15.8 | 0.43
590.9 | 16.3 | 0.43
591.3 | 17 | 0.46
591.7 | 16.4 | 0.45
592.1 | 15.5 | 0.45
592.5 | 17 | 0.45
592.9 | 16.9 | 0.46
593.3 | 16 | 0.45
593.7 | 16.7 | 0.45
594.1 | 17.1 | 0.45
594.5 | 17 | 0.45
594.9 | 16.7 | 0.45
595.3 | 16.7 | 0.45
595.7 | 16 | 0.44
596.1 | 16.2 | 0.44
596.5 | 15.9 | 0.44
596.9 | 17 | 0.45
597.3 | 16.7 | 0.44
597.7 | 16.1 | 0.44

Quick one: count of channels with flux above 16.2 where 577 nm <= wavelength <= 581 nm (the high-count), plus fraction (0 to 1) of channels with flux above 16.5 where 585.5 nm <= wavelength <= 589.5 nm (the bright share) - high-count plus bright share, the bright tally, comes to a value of 4.1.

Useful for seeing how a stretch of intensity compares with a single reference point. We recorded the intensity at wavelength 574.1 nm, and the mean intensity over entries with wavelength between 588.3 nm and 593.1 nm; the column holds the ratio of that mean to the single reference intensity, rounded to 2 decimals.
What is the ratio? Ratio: 0.90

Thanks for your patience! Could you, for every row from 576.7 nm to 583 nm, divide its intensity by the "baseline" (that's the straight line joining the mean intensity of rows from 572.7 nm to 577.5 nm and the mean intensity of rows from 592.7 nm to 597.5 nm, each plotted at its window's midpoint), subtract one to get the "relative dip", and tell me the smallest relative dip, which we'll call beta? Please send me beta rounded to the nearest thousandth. -0.073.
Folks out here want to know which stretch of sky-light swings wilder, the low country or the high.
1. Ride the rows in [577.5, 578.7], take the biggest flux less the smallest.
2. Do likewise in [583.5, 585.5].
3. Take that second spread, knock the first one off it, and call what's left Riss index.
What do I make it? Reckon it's -0.40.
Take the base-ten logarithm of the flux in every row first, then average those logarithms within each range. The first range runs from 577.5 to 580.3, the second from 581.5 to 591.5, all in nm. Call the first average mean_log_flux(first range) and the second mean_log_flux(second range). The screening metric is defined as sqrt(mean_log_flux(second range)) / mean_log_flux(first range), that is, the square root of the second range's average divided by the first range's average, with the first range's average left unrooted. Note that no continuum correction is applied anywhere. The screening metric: 0.904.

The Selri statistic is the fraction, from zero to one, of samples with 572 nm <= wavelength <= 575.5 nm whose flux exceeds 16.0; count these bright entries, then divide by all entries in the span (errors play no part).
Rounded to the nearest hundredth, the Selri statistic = 0.67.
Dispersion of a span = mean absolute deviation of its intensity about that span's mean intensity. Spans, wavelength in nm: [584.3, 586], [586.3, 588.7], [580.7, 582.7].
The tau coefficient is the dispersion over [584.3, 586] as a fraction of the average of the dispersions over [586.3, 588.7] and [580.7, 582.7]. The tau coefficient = 0.9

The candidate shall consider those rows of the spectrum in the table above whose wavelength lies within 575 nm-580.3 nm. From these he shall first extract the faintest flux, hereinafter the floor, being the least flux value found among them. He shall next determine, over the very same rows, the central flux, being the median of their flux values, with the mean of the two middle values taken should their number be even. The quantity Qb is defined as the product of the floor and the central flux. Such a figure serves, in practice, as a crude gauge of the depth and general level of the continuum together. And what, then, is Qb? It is 243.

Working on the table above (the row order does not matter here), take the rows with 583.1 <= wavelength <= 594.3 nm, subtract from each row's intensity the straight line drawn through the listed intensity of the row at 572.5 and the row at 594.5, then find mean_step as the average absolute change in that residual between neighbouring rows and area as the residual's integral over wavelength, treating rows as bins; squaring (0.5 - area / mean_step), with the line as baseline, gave 240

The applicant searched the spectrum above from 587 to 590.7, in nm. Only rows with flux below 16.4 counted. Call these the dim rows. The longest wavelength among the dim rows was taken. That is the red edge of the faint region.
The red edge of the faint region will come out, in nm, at 590.5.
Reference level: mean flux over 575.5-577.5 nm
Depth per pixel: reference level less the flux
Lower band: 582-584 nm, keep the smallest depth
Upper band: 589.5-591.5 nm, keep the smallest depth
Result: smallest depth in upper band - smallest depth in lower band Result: -0.10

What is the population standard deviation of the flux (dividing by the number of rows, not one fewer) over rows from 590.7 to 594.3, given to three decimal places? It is 0.510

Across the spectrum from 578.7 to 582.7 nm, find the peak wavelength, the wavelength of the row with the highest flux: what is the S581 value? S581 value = 580.9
